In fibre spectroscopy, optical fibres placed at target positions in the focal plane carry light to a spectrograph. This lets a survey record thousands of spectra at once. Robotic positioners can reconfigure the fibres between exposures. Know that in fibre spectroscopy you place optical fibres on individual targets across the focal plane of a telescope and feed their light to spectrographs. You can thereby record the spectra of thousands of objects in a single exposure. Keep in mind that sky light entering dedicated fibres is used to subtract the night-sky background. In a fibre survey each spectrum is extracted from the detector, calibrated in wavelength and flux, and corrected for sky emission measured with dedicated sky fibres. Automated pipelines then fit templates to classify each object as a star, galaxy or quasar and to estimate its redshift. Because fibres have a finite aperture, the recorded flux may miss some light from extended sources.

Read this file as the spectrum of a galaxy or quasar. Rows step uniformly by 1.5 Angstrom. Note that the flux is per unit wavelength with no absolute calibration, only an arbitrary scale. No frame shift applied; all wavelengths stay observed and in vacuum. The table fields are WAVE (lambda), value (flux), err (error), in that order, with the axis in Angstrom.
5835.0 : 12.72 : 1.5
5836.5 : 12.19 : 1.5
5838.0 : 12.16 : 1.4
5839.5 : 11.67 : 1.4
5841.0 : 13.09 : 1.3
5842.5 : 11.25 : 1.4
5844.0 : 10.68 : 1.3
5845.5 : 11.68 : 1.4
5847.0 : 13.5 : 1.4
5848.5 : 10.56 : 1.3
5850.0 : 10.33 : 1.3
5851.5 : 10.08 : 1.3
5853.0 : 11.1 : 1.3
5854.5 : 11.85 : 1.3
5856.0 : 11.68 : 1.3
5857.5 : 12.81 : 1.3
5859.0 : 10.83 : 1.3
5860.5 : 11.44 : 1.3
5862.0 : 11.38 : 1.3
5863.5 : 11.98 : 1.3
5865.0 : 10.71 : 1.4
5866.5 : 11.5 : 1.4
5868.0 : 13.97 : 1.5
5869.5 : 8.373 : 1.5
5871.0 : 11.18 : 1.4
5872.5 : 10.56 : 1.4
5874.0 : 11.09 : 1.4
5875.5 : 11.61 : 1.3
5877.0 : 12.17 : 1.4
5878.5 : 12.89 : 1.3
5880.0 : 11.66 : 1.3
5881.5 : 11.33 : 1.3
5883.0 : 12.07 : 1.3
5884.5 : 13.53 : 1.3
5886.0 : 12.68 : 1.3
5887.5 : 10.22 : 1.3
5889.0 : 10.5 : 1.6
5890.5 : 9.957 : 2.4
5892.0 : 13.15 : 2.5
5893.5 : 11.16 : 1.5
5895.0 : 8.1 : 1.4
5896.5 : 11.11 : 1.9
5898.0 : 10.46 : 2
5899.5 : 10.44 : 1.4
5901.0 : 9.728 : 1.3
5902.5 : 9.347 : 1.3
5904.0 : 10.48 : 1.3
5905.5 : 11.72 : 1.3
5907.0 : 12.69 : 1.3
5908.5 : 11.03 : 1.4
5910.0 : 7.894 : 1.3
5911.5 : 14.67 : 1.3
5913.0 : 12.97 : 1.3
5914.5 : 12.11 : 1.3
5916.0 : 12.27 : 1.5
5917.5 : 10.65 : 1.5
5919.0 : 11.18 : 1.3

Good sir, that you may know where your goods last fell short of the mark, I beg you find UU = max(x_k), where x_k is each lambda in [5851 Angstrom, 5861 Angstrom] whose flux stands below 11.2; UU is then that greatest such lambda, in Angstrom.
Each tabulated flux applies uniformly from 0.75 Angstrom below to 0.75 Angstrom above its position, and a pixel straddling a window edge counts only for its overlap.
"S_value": 5859.0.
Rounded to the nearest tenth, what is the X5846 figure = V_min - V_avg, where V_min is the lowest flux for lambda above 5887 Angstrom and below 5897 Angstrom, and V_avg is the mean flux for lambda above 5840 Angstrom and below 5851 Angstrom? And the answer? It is -3.5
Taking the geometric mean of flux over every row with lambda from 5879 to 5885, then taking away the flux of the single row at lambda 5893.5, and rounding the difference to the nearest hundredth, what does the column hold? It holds 0.96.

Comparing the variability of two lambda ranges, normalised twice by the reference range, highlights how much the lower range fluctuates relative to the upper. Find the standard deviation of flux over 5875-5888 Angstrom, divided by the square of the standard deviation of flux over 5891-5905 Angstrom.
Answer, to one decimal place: 0.5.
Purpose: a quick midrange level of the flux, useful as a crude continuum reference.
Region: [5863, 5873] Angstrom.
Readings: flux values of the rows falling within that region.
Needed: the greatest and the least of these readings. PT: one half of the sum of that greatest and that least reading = 11.17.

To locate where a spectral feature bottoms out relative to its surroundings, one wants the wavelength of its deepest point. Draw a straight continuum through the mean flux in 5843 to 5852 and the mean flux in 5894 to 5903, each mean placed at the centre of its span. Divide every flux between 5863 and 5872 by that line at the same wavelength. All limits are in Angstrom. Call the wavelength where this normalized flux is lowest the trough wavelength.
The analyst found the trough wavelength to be 5869.5 Angstrom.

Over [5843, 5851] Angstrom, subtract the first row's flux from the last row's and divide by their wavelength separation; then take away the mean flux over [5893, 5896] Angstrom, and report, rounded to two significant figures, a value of -9.7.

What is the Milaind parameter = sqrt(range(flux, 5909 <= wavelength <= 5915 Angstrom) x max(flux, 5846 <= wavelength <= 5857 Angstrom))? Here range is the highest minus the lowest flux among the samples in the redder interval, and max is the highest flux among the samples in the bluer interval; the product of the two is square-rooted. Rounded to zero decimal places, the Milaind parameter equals 10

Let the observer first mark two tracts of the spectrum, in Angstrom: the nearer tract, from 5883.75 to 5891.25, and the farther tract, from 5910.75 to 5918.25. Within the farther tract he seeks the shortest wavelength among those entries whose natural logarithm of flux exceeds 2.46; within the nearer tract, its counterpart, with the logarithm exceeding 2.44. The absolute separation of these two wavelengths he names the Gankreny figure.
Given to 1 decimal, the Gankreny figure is 27.0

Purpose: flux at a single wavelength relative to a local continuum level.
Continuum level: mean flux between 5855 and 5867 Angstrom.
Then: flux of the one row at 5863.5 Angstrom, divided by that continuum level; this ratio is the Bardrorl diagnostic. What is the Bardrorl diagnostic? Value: 1.04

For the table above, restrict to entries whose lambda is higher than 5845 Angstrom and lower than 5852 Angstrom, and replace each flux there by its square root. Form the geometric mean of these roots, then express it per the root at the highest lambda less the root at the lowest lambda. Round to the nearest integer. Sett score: -14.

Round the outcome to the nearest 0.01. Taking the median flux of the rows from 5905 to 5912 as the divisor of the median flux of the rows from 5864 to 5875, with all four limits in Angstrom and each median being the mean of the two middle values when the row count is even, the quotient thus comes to 0.95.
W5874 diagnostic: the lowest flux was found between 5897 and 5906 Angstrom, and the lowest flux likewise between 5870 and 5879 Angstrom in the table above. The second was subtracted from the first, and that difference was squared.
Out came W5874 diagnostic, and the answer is 1.5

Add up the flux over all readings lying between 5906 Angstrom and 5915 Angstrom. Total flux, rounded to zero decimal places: 71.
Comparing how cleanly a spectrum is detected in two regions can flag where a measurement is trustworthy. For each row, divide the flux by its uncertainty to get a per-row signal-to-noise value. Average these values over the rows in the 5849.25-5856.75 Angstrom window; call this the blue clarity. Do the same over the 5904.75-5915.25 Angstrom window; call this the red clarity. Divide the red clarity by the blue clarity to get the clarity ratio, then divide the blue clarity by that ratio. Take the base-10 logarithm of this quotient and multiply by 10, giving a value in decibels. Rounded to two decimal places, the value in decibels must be 8.99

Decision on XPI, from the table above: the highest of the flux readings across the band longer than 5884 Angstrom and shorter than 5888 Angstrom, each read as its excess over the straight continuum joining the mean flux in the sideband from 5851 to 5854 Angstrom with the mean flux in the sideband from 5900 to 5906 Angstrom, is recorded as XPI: 3.1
